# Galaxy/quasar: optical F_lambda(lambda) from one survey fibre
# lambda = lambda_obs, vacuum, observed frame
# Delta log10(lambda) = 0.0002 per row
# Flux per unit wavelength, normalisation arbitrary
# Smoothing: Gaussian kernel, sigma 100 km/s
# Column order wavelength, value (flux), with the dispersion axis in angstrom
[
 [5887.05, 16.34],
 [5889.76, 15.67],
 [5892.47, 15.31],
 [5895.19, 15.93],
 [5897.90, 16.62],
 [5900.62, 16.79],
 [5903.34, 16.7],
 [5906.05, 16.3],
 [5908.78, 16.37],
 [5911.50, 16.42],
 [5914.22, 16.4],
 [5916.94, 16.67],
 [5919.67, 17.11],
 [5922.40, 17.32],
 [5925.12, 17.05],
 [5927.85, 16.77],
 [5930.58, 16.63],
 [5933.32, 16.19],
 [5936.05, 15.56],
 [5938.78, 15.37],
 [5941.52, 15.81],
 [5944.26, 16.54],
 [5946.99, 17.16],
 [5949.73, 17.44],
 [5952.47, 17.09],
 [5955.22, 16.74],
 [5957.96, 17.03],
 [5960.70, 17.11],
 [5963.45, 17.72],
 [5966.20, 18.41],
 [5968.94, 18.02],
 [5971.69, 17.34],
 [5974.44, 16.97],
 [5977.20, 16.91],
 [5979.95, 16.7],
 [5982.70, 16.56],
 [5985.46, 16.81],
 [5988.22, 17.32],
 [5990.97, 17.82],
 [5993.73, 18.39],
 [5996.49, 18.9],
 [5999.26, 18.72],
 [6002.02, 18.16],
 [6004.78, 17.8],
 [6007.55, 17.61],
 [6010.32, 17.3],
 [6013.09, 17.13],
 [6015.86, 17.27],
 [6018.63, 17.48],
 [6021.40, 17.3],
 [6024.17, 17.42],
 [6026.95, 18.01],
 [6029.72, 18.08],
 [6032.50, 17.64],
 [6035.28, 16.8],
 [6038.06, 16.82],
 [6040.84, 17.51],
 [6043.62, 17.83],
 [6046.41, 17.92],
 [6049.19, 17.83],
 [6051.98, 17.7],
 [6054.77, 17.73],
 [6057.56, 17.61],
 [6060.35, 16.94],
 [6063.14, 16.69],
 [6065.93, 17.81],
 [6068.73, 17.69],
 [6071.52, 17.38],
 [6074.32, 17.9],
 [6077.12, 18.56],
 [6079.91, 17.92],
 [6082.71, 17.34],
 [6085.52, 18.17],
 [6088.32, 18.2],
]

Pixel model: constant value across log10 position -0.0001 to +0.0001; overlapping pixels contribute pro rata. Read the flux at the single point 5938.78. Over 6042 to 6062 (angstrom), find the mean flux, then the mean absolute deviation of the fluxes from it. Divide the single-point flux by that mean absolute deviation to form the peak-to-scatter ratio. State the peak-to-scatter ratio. 71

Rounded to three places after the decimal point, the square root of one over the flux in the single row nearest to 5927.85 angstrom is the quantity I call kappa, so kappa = 0.244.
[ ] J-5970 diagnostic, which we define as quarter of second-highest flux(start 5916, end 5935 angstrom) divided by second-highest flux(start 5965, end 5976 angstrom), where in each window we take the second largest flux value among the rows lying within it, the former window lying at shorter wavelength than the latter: 0.237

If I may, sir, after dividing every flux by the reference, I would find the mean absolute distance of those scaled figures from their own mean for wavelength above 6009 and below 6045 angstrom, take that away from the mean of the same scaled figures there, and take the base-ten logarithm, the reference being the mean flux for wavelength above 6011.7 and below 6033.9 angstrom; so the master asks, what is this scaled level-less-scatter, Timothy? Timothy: -0.010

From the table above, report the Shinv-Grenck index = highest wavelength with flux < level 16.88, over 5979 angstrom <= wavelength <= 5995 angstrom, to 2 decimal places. 5985.46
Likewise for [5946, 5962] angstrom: 5955.22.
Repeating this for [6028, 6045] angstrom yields 6038.06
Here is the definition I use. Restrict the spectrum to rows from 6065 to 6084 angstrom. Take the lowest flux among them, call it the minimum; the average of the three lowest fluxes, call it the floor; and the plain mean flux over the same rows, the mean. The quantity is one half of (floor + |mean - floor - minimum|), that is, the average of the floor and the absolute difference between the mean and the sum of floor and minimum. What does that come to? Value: 17.2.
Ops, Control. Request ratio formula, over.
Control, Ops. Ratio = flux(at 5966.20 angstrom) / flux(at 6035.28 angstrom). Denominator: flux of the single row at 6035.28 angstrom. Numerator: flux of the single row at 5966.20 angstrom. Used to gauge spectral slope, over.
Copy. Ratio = 1.10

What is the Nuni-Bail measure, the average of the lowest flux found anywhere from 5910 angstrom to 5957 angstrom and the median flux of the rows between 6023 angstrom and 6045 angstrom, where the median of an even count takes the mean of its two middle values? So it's 16.5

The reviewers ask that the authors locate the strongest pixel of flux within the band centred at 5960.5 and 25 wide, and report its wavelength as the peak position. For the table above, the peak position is 5966.20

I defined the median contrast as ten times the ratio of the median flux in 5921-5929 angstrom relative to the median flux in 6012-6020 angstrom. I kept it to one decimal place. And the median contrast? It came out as 9.9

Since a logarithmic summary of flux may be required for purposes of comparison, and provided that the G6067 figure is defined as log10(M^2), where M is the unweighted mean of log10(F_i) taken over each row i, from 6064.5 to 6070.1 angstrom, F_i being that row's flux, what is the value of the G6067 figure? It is 0.193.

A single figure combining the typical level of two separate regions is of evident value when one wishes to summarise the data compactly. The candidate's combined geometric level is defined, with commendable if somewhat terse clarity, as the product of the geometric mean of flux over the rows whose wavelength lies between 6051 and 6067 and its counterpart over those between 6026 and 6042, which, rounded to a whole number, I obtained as 304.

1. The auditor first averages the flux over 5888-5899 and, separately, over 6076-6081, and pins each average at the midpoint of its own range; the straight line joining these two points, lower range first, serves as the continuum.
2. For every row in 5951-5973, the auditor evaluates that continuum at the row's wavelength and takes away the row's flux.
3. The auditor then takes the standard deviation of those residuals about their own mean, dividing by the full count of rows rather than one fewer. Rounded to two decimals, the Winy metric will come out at 0.48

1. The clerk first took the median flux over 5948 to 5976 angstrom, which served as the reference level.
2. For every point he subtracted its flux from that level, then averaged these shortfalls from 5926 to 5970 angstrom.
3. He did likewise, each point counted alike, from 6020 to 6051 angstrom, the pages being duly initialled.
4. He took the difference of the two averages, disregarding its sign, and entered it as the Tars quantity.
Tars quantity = 0.7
